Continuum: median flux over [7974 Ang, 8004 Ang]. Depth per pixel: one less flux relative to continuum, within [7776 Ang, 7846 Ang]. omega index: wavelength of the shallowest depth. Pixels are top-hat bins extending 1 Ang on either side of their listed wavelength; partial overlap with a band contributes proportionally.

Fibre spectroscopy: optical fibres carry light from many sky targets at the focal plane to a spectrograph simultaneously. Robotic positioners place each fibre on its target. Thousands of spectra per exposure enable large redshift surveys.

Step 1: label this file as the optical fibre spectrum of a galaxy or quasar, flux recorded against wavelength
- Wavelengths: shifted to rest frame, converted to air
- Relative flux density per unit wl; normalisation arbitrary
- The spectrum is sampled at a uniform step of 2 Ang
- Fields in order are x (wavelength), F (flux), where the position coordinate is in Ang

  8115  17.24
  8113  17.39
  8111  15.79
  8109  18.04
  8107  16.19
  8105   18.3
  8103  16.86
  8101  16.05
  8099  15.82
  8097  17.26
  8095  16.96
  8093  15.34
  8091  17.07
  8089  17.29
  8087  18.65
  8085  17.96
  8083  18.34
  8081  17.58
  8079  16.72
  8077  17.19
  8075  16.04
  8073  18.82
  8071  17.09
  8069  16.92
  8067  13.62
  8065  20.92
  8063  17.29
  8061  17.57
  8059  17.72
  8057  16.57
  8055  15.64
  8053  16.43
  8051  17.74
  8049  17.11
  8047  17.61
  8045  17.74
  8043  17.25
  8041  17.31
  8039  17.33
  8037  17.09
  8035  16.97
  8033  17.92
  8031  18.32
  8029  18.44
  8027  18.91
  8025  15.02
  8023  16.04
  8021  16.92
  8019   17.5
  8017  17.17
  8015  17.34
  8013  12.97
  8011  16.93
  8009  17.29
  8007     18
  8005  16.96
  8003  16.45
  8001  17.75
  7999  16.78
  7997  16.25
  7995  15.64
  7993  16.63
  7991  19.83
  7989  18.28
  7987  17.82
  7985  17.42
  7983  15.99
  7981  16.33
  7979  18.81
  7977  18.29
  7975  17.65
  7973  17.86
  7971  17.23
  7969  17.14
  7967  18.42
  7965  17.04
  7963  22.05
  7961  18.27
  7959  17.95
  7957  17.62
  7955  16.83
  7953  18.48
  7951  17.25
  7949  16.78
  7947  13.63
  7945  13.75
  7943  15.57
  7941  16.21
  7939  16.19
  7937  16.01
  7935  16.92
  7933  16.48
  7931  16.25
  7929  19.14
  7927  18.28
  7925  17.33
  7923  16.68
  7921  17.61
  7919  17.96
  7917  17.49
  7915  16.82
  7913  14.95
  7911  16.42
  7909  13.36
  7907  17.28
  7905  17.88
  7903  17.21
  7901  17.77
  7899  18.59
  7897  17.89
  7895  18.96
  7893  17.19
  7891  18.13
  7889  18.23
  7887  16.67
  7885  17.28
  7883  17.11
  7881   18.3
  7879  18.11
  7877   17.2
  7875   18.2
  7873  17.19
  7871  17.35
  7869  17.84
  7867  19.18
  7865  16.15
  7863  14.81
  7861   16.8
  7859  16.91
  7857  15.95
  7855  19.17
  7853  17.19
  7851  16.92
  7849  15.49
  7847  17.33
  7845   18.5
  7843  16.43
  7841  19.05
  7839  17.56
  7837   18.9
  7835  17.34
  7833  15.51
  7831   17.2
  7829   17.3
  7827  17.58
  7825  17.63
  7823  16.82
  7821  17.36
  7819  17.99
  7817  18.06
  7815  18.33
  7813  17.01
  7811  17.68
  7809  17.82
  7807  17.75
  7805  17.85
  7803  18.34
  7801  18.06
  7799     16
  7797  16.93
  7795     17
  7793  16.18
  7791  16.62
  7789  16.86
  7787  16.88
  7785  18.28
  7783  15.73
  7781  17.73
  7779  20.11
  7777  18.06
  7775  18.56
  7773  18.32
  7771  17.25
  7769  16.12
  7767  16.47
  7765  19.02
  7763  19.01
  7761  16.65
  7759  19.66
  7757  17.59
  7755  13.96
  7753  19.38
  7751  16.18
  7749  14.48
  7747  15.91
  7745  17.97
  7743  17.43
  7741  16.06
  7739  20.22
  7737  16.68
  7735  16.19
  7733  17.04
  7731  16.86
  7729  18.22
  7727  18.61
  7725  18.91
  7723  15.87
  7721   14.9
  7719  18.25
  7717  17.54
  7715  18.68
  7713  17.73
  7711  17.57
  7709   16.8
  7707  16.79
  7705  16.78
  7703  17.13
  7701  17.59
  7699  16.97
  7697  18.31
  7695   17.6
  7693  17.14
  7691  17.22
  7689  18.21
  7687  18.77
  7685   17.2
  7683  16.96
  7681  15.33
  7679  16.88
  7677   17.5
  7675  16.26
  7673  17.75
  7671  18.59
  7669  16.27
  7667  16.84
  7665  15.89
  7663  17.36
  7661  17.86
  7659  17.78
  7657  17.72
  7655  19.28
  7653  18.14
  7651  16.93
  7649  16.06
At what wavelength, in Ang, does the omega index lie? 7779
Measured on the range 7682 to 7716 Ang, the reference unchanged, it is 7687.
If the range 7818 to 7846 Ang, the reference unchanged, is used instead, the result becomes 7841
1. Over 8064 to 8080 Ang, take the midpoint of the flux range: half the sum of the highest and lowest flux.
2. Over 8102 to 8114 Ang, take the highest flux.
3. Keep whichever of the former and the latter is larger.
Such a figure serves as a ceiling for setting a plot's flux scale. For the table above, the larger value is 18.3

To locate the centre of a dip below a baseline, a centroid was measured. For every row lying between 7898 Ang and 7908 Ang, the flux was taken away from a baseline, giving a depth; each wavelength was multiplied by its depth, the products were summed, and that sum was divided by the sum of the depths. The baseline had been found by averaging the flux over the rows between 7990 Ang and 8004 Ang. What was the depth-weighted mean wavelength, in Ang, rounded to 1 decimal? 7901.6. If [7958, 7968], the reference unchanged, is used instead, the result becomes 7962.9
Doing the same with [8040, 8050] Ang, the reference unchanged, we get 8045.0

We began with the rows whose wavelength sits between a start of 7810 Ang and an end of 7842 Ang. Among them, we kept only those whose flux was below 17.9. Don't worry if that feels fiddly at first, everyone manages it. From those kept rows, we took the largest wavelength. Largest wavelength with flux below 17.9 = 7839 Ang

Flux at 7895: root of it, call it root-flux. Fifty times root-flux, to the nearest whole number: 218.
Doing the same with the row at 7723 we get 199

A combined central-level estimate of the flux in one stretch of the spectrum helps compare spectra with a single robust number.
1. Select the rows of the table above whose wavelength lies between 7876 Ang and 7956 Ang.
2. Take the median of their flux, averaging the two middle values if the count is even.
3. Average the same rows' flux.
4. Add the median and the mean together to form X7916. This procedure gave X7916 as 34.2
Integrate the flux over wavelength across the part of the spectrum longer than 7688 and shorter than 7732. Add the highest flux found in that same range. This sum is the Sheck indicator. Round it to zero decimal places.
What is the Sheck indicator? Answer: 786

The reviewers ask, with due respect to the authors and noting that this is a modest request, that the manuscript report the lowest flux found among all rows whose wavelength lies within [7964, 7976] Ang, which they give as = 17.04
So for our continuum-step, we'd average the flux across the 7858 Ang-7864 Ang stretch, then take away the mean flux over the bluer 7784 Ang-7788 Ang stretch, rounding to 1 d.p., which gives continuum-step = -1.4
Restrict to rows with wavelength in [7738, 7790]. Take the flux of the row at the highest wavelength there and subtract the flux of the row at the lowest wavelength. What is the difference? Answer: -3.4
